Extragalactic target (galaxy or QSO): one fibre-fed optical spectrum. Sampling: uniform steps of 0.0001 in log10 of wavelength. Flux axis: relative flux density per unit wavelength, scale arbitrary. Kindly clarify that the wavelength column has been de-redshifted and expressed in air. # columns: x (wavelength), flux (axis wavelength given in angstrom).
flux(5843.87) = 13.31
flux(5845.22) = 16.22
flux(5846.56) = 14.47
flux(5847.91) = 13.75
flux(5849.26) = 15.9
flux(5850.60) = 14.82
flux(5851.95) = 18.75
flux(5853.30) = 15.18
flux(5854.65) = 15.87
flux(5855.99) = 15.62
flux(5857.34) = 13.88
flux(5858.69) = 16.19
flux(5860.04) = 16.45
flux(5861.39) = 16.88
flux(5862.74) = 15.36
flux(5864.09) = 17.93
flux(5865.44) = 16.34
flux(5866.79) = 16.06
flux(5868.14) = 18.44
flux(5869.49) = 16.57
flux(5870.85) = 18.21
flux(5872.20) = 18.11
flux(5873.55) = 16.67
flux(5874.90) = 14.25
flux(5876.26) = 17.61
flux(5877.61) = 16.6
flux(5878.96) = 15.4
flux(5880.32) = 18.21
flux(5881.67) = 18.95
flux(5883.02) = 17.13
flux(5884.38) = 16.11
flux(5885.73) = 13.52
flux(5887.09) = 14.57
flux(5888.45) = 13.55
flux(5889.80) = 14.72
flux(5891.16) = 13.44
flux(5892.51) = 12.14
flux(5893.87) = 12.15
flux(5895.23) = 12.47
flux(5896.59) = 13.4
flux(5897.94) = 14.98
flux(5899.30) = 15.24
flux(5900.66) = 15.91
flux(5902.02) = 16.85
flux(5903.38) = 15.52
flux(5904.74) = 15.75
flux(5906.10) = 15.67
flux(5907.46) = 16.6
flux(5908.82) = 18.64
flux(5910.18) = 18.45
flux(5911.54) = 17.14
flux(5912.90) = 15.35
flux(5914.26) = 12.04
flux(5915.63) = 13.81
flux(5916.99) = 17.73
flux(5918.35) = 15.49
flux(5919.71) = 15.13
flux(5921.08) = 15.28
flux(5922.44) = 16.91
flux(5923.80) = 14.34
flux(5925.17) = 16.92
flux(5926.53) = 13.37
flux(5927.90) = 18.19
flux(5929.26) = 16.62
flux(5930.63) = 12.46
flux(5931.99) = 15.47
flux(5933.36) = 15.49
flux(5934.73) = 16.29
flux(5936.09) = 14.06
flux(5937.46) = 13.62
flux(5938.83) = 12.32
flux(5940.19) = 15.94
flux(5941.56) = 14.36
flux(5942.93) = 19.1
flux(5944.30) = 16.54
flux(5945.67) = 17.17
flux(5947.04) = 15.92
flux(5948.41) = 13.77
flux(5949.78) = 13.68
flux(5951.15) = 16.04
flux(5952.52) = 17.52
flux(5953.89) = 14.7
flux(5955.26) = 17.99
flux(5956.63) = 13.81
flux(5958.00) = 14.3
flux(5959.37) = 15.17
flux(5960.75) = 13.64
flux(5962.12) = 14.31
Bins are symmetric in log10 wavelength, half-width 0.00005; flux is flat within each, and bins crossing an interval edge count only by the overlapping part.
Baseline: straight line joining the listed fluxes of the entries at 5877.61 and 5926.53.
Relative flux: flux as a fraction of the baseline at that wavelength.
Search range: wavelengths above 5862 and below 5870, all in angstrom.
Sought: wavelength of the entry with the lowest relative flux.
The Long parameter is 5862.74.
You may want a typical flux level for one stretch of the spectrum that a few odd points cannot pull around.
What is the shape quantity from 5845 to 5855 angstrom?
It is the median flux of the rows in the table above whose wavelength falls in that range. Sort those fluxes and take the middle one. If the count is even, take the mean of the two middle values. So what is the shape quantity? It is 15.5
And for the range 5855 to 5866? 16.3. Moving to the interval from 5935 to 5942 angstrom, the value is 14.1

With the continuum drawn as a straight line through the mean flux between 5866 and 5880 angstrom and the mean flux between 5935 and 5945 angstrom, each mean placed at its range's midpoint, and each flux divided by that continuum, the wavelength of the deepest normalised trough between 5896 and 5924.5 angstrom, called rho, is 5914.26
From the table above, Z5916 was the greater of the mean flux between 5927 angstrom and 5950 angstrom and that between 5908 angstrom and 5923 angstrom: 16.0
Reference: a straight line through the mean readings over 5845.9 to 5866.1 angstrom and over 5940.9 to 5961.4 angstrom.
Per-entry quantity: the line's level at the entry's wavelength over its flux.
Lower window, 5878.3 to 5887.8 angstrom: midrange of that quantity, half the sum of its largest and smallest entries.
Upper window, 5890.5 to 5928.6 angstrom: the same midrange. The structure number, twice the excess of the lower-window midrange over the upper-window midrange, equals -0.1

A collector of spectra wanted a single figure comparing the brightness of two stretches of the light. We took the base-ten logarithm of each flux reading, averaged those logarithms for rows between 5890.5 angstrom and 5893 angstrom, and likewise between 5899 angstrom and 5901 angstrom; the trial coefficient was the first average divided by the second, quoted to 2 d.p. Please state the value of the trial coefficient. 0.93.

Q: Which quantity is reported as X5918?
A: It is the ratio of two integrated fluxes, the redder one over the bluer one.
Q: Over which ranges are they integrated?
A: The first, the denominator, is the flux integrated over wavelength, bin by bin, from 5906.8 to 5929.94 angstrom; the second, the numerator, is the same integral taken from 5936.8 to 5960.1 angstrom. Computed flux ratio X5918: 0.97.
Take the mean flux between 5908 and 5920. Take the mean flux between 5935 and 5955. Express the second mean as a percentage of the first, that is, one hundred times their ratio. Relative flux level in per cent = 96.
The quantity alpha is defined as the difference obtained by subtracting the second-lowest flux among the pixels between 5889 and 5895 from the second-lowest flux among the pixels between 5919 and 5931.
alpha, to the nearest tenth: 1.2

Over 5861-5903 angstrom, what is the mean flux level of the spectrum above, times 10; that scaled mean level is 157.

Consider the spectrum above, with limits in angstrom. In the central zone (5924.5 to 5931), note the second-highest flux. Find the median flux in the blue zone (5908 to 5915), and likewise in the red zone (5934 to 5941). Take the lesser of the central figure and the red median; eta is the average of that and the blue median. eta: 15.6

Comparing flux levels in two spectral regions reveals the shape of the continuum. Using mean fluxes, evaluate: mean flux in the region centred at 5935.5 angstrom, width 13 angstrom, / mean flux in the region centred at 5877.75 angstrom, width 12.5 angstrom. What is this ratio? 0.86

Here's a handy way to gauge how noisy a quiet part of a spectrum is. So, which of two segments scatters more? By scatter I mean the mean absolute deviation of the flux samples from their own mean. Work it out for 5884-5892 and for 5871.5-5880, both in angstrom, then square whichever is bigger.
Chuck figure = 1.16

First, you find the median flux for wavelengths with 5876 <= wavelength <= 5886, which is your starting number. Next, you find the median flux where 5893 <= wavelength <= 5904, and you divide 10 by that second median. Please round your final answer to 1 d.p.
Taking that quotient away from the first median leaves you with 16.2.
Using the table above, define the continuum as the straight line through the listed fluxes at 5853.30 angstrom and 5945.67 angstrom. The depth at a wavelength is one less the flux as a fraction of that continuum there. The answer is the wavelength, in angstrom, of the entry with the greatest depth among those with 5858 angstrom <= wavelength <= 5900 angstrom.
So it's 5893.87 angstrom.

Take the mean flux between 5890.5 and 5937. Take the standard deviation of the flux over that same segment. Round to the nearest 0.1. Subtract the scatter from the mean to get 13.4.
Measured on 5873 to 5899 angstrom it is 13.0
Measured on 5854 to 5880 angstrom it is 15.2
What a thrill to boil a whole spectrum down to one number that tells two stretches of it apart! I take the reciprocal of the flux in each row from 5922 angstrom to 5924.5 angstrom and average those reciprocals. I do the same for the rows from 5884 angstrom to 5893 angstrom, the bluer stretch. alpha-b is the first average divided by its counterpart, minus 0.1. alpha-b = 0.80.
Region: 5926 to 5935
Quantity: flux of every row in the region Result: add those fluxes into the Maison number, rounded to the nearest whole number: 108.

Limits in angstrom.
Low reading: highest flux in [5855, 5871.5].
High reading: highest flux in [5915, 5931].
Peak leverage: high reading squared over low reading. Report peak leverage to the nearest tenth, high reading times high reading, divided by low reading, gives 17.9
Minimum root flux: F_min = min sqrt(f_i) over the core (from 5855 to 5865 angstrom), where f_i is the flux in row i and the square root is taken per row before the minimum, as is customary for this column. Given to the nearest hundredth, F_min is 3.73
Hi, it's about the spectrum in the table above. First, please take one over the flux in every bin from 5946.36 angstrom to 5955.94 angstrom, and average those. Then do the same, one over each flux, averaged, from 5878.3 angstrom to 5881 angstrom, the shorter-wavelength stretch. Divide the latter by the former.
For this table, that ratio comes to 0.93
